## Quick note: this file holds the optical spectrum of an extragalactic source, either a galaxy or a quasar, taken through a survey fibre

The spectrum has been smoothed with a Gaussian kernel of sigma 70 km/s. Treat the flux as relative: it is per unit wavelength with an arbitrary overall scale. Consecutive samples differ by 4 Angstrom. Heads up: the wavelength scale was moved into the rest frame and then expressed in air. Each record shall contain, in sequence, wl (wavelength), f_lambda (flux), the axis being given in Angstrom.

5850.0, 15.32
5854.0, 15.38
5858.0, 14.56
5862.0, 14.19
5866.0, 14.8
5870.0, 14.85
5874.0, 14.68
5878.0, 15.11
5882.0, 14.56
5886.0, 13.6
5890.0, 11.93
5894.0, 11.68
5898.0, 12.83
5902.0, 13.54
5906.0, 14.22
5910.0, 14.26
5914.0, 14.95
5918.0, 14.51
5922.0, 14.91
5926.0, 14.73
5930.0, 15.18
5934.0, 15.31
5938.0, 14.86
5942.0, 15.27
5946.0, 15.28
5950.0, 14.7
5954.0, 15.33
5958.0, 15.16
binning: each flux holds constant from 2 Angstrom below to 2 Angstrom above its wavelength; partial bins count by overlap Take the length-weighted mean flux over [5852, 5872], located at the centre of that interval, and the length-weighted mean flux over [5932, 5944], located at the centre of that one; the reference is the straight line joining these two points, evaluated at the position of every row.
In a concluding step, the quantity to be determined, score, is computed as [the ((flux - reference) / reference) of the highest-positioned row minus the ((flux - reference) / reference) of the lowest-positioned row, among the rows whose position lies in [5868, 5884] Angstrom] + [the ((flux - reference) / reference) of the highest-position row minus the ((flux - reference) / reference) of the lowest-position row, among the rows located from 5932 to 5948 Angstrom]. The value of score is -0.03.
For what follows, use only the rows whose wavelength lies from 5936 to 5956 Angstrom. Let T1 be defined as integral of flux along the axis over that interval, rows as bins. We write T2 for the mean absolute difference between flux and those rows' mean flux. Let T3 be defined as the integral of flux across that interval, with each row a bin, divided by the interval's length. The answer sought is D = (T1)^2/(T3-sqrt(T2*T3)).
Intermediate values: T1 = 302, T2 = 0.25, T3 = 15.1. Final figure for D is 6919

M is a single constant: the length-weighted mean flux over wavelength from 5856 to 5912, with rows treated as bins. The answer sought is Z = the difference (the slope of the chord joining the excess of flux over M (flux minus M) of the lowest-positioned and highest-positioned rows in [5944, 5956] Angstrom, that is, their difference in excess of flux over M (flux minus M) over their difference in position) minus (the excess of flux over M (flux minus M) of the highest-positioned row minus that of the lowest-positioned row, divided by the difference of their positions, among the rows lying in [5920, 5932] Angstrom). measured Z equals -0.03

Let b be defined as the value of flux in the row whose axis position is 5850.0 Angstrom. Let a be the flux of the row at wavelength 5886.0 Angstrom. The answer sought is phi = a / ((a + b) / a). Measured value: 6.4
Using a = 13.6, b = 15.32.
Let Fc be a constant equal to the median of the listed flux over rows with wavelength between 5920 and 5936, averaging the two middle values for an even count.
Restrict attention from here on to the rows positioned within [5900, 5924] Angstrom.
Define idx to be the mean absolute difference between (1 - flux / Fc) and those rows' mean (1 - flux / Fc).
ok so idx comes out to 0.026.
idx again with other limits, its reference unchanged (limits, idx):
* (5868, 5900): 0.076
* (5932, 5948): 0.011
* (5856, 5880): 0.015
